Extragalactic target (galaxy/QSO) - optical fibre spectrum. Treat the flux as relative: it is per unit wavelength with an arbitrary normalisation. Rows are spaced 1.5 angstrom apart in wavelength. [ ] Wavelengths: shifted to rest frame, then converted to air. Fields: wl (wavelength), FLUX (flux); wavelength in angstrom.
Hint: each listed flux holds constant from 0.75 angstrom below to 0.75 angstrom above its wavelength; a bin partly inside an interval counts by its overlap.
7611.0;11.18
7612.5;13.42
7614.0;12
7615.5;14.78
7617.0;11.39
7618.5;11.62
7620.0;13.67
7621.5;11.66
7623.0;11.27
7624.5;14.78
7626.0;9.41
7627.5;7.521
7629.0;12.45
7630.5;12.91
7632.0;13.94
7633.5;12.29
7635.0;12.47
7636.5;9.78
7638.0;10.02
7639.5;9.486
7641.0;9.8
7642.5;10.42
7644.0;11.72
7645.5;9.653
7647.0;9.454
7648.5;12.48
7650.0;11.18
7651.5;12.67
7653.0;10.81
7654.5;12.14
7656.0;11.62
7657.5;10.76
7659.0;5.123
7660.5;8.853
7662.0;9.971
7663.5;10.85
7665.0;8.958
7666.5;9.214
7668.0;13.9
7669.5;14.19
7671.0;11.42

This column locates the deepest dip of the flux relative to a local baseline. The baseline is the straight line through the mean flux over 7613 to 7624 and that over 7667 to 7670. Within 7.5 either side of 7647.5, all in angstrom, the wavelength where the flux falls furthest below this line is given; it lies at 7647.0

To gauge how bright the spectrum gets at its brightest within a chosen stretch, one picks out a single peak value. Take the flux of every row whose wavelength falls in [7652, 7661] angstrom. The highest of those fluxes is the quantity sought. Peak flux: 12.14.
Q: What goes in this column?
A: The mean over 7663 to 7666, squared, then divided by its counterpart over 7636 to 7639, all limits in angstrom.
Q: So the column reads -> 10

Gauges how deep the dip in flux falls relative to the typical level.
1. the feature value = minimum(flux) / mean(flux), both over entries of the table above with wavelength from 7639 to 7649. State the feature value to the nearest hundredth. 0.91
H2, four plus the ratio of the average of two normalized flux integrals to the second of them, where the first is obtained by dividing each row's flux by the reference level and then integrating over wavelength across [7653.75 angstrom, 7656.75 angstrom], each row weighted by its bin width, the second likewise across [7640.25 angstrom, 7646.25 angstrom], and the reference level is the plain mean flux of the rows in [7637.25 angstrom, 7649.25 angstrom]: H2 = 4.8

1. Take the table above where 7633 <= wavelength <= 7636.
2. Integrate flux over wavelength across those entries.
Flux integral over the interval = 37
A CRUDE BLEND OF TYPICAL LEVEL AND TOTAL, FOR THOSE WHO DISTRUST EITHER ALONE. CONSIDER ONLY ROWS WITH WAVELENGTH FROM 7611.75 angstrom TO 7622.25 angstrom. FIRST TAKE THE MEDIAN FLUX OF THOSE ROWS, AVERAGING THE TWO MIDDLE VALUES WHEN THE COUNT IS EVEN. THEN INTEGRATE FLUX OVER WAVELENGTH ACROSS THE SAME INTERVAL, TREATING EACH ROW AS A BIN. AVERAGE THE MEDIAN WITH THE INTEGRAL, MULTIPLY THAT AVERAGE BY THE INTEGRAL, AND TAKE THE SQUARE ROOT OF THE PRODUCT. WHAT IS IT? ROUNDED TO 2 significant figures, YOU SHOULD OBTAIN 98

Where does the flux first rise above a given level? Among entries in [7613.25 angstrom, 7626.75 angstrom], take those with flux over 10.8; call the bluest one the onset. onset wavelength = 7614.0 angstrom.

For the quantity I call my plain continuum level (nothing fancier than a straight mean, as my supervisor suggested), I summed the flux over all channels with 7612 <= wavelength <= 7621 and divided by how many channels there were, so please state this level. 12.8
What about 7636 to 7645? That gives 10.2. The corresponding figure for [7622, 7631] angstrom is 11.4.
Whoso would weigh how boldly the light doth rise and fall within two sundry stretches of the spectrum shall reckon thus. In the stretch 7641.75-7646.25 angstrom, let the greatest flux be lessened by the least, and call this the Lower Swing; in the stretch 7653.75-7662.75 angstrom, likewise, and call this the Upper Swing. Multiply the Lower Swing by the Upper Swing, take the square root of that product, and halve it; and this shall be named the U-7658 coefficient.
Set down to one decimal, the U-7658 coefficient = 1.9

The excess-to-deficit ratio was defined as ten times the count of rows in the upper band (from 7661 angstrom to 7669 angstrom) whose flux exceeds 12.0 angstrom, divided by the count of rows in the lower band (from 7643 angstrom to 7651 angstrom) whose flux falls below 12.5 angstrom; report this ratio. 2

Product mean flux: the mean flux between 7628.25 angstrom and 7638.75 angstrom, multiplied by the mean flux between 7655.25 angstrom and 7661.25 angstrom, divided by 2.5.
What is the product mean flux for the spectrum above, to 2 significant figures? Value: 44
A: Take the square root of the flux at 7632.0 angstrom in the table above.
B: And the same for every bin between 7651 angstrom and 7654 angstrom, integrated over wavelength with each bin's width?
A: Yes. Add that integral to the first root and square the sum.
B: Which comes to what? 196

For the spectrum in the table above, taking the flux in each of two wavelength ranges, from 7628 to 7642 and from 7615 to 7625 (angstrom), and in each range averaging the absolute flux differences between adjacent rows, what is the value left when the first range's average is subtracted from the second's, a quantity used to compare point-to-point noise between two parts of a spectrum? 1.0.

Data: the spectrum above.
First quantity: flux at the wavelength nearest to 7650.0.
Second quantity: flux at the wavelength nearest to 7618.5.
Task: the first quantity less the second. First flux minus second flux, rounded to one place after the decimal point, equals -0.4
